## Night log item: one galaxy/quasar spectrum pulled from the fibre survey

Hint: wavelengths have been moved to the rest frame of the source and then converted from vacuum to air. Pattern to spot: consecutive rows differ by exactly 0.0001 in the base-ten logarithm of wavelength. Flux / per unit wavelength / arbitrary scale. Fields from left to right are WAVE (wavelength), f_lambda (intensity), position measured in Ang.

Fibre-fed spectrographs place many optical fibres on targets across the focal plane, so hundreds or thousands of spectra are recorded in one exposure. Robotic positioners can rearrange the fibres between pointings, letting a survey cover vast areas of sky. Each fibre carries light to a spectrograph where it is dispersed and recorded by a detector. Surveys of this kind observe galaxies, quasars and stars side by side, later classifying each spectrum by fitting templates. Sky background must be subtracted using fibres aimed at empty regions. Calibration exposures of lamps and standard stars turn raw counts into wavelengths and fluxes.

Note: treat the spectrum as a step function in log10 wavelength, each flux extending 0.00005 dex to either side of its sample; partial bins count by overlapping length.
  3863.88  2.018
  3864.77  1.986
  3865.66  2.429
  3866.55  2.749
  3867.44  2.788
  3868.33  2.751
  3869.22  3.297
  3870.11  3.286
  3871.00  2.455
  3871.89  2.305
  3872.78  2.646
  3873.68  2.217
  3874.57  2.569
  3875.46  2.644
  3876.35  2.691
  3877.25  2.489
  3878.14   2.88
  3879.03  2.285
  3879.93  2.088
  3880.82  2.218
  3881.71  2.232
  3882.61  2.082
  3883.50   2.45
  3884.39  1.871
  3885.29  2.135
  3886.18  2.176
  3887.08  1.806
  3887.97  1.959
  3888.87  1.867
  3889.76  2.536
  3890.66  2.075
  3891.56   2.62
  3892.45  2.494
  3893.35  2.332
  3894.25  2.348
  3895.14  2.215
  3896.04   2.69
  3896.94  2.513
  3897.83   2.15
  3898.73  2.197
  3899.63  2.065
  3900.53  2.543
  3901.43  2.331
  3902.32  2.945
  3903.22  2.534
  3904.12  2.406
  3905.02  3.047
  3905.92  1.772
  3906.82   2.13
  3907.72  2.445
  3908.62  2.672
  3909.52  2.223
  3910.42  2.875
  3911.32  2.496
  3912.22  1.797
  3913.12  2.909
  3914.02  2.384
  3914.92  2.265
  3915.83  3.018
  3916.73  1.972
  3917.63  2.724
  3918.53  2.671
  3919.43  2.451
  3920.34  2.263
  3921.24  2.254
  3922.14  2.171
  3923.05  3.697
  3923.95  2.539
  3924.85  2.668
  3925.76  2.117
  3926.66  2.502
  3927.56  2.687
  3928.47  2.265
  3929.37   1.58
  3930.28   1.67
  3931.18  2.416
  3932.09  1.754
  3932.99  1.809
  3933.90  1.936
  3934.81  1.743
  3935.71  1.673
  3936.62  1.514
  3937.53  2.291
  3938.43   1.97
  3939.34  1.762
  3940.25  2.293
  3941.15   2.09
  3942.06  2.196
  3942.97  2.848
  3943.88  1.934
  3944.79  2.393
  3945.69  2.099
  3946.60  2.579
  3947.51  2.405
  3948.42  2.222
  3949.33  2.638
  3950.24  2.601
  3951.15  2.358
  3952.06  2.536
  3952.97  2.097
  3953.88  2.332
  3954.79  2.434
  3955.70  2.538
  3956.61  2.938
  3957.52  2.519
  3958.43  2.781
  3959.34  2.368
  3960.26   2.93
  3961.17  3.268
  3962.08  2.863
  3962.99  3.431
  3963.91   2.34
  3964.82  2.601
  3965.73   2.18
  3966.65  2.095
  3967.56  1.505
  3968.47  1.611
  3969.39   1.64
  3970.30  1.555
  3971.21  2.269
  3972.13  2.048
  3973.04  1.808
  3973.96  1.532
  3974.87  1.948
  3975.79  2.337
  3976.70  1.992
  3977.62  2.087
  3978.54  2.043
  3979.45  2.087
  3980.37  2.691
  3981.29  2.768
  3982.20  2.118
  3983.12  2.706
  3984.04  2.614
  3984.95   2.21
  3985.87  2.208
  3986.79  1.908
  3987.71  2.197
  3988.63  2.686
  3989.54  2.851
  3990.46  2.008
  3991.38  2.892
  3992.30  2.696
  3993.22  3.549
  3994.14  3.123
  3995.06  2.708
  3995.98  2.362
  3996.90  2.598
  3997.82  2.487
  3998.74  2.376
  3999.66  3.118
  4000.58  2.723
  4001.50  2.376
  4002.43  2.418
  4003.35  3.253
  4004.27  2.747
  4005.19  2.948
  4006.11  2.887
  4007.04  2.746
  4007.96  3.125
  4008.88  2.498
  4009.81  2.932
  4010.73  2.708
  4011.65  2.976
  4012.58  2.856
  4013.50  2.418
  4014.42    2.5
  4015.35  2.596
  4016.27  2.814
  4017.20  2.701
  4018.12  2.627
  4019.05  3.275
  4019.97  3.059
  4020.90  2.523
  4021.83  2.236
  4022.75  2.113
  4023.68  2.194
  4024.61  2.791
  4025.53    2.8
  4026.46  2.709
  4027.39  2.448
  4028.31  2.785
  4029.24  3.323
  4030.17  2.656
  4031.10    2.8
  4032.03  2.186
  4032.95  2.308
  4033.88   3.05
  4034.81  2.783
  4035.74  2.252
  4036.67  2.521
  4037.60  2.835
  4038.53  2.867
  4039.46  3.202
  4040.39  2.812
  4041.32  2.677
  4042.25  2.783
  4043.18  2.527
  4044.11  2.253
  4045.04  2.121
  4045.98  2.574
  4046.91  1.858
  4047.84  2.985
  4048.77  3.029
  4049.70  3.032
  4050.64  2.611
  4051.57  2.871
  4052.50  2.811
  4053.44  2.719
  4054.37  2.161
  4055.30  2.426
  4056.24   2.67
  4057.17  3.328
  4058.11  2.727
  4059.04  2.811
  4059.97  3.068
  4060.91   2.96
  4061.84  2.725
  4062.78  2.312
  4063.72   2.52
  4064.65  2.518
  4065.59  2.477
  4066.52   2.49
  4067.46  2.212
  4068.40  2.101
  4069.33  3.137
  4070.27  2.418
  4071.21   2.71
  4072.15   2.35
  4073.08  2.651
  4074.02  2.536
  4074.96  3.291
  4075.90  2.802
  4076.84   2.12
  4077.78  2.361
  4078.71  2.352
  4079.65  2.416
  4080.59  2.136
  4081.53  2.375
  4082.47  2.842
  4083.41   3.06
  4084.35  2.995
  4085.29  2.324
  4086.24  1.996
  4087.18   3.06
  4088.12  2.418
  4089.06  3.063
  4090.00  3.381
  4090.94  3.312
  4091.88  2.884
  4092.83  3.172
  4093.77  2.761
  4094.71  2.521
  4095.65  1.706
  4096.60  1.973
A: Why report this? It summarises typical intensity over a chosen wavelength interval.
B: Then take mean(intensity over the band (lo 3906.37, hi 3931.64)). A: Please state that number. 2.42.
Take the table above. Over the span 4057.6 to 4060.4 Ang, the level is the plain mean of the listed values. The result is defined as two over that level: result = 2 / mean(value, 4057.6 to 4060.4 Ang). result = 0.70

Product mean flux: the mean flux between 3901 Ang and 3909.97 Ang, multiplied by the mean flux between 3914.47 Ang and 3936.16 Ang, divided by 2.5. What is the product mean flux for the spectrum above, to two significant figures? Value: 2.2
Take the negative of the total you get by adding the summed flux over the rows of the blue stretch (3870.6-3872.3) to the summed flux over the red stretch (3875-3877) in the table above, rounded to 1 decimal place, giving -10.1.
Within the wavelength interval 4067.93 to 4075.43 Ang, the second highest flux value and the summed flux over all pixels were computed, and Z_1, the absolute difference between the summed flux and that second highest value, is 18.1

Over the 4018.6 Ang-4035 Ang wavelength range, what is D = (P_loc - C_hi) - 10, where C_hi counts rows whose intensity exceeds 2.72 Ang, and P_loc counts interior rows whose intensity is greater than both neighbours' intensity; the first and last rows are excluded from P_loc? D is -15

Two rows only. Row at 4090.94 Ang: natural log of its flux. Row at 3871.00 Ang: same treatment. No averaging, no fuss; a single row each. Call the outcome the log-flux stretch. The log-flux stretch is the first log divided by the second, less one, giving 0.33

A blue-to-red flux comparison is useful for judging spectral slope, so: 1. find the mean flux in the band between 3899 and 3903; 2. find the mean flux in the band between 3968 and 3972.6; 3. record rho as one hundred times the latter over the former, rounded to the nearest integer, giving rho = 74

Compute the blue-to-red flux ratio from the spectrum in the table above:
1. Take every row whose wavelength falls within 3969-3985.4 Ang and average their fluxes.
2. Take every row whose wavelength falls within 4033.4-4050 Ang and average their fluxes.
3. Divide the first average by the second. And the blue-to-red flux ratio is 0.80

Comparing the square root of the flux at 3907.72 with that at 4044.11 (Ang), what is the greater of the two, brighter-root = 1.56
